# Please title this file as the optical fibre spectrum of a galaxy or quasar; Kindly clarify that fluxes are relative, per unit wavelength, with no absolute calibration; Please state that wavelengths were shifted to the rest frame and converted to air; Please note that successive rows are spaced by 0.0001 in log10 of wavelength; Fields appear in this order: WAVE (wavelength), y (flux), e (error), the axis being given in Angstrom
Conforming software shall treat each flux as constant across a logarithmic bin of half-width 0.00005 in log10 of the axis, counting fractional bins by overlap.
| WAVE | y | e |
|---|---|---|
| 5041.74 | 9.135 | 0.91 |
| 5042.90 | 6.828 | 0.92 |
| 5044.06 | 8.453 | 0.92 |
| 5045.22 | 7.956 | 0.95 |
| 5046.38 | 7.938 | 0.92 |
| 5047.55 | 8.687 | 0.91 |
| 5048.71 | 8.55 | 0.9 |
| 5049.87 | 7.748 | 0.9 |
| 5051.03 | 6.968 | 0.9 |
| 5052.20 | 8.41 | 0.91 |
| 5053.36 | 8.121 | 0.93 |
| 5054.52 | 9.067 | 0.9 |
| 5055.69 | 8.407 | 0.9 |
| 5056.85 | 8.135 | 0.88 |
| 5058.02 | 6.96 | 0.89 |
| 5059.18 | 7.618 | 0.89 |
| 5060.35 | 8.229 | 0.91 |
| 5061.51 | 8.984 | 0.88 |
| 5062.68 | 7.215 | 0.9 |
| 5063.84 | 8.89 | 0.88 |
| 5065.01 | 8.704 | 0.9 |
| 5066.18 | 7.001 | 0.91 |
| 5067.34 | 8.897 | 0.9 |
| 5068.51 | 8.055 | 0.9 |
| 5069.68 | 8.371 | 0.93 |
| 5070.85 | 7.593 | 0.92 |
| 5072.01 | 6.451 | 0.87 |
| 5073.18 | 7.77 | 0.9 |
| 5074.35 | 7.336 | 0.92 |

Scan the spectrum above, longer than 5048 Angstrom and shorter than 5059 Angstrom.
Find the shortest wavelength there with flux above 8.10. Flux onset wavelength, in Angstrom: 5048.71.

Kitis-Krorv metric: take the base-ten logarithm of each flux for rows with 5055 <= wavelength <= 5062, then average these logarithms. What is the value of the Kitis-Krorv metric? 0.905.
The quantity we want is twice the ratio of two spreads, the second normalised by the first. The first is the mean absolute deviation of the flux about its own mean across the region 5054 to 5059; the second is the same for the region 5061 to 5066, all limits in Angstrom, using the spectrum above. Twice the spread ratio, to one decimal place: 2.1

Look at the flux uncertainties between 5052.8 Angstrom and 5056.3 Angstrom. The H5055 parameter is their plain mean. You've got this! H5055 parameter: 0.910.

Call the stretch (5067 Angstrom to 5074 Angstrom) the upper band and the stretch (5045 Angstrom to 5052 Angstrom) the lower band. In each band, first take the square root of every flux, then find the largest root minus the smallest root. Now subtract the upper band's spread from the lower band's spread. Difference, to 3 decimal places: -0.135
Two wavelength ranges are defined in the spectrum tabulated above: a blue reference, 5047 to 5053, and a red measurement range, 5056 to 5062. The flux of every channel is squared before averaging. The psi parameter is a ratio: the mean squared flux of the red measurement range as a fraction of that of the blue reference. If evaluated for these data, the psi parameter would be 0.98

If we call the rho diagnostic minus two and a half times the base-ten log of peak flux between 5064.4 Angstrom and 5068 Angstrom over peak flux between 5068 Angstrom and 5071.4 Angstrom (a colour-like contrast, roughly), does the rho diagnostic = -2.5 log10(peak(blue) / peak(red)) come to -0.07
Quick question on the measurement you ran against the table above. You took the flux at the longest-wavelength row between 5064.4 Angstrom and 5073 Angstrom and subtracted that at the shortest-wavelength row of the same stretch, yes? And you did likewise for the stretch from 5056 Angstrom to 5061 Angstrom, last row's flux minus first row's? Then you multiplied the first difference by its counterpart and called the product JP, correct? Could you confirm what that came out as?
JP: -0.21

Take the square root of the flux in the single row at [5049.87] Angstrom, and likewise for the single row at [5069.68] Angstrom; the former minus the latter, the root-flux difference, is -0.11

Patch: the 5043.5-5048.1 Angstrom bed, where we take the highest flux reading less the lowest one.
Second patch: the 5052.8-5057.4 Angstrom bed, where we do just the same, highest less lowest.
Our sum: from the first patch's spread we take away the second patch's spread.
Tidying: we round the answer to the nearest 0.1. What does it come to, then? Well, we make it -0.2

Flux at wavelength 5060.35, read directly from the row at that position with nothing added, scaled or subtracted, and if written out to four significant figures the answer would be 8.229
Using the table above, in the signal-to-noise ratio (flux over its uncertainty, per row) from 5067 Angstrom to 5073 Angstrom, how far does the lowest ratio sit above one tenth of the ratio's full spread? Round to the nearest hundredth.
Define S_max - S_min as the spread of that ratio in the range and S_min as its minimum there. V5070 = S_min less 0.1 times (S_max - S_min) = 7.17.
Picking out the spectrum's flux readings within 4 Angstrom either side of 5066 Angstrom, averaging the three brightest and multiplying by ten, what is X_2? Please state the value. 88.3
